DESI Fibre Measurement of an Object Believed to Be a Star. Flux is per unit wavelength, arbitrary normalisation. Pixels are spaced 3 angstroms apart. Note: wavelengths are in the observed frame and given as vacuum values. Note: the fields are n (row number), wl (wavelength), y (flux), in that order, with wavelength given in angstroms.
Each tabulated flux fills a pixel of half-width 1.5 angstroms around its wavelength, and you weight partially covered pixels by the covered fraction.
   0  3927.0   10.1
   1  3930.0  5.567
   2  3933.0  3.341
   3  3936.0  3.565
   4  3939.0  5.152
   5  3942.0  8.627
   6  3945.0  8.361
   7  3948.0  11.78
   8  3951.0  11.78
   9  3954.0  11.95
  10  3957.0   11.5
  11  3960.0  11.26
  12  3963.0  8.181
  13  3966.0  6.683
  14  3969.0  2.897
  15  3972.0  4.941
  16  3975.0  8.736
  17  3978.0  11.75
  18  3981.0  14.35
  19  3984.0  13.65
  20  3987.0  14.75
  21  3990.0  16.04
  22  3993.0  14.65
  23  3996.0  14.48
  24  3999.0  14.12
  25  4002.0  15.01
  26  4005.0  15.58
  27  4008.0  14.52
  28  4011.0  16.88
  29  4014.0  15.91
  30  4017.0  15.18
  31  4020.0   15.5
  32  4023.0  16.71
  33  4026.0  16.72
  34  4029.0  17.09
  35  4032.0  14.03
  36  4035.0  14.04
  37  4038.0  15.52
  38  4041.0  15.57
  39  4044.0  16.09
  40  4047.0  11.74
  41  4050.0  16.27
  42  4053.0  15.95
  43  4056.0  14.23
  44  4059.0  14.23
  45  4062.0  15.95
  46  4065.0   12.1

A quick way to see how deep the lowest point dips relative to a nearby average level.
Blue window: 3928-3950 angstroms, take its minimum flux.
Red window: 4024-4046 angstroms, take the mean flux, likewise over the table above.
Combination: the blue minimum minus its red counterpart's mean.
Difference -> -12.2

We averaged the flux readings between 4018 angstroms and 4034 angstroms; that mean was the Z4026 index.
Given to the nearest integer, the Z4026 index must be 16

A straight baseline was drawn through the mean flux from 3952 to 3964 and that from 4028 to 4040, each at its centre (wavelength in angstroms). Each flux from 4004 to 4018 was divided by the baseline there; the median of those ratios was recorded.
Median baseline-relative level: 1.14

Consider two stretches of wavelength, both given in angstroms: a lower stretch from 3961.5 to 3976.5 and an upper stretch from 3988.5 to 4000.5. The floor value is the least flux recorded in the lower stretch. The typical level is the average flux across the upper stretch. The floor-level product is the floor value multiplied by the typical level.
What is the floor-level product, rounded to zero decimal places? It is 43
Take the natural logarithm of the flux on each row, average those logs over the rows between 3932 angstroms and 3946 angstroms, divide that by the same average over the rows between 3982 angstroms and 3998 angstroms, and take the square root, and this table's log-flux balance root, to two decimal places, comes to 0.79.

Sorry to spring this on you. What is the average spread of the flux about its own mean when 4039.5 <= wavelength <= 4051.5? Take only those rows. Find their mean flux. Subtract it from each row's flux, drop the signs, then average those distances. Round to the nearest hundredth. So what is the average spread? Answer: 1.59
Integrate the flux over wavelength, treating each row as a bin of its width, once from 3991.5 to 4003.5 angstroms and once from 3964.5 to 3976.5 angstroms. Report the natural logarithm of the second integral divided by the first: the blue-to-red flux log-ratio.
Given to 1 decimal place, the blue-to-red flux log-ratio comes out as -0.9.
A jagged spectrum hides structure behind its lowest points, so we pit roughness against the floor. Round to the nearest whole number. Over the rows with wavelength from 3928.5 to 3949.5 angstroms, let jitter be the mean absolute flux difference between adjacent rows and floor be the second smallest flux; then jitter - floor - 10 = -12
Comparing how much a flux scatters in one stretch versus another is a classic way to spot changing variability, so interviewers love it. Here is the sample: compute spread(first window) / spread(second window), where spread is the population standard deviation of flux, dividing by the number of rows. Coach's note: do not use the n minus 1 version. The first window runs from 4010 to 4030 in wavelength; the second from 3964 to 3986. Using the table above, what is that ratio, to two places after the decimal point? 0.17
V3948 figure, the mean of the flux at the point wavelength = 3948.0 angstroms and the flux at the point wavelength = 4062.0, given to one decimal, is 13.9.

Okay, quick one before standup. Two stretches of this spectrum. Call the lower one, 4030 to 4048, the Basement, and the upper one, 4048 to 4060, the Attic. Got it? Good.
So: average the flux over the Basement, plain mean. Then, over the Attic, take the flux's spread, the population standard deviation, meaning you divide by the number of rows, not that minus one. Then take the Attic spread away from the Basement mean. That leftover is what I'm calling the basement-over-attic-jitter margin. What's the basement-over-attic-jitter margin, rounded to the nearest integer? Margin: 14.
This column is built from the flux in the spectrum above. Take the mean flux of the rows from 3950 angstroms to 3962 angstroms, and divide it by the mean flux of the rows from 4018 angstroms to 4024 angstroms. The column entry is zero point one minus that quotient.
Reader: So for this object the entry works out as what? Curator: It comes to -0.62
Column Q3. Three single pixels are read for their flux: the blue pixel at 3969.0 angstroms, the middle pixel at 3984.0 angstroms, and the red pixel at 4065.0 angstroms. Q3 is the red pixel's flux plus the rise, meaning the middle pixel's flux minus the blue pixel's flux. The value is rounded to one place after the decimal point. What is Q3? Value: 22.9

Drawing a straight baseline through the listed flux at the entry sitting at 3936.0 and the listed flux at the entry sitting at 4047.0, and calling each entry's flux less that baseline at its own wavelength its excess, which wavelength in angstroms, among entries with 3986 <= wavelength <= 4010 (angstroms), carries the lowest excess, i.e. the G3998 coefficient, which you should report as 4008.0 angstroms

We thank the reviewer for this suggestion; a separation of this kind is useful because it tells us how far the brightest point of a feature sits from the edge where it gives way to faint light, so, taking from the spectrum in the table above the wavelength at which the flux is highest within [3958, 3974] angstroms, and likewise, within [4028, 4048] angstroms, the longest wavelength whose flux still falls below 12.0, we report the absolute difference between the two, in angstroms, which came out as 87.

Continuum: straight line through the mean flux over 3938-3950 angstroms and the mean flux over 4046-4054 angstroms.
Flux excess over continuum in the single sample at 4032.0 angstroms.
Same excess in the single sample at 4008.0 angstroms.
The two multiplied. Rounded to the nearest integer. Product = 1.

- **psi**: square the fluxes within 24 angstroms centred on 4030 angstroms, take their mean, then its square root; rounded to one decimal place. 15.7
